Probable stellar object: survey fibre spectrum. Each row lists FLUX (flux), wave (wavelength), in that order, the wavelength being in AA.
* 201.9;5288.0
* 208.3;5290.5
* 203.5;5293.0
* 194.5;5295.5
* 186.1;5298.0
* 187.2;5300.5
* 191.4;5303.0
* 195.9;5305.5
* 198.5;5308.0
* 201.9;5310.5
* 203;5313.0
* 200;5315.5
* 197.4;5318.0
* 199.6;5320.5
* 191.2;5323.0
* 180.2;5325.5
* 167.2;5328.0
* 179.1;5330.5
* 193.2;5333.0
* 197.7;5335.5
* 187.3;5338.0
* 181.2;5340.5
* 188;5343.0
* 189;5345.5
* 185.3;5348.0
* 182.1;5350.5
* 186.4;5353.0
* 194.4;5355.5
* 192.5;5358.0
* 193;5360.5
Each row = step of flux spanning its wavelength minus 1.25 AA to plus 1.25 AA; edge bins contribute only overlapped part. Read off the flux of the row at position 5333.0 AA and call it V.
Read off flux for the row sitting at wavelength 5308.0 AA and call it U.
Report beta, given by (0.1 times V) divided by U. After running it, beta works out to 0.097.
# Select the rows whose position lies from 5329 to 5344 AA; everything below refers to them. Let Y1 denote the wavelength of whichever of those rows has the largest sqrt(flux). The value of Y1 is 5335.5 AA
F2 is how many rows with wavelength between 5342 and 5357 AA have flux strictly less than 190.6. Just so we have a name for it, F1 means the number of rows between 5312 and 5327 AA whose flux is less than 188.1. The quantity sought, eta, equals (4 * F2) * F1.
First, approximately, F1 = 1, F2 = 5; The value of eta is 20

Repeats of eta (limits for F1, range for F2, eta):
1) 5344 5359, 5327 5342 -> 48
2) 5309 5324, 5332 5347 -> 0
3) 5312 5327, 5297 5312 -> 8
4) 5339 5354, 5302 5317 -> 0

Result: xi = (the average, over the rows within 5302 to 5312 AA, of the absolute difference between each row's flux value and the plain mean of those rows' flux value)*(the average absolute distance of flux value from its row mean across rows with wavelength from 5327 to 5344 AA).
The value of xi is 25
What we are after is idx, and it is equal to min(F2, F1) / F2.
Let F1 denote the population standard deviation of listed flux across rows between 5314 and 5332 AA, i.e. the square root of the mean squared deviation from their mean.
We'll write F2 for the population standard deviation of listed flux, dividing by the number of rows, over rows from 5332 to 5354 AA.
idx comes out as 1.0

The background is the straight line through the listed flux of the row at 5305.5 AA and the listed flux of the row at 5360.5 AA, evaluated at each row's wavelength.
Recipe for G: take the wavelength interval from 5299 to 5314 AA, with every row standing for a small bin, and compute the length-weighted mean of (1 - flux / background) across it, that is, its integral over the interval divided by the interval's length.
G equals -0.001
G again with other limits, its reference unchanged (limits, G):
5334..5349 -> 0.030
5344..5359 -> 0.027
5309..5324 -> -0.019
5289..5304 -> 0.005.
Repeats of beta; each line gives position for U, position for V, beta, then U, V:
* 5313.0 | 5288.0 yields 0.099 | 203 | 201.9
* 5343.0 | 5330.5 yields 0.095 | 188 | 179.1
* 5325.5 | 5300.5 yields 0.104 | 180.2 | 187.2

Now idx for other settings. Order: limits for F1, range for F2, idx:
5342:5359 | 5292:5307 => 0.7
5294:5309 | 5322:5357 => 0.6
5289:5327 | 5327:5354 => 1.0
